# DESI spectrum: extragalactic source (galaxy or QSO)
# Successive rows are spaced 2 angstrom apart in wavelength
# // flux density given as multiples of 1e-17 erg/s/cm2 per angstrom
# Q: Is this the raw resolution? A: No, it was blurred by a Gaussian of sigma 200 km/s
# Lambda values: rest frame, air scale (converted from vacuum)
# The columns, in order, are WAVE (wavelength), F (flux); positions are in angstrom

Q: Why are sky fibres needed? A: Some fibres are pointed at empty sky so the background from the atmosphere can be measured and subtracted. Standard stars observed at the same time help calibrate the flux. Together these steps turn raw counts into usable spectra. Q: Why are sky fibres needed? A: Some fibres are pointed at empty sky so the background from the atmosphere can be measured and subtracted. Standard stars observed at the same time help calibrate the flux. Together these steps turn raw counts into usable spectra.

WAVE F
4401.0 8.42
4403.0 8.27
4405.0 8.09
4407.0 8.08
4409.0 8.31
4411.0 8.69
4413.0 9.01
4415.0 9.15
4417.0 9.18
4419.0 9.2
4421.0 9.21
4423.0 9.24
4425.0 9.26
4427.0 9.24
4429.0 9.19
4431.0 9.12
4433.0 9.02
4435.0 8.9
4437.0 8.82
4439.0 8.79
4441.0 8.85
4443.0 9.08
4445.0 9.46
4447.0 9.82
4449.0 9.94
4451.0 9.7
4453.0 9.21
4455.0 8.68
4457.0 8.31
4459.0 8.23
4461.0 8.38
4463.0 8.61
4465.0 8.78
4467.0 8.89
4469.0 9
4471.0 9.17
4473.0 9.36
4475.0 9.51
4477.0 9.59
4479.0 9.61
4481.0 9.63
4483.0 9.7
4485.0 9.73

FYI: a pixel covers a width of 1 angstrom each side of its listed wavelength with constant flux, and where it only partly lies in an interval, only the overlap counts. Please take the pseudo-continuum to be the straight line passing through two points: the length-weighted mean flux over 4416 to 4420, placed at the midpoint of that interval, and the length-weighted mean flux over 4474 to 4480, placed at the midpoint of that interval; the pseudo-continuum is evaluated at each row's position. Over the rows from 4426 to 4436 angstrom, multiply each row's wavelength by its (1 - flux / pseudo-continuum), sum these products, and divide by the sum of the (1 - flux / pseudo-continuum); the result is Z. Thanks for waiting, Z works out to 4433.2 angstrom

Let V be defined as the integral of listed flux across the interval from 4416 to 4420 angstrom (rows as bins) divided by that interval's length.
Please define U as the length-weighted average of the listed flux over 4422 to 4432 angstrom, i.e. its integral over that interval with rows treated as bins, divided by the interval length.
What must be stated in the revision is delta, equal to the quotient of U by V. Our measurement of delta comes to 1.00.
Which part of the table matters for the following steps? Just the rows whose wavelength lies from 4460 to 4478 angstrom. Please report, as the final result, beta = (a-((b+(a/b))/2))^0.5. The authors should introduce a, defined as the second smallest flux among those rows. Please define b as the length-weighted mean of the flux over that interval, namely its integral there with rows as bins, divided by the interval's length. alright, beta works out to 1.90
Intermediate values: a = 8.61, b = 9.0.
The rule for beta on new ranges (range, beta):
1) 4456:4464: 1.90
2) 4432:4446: 1.96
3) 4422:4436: 1.99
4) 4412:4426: 2.02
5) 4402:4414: 1.85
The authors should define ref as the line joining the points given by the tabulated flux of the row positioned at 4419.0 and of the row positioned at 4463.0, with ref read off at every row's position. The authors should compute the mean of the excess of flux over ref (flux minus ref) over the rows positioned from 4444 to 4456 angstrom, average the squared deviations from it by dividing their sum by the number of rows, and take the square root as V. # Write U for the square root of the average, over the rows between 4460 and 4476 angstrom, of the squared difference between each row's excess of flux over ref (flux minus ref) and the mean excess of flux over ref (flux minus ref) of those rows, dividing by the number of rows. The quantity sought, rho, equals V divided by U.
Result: 1.0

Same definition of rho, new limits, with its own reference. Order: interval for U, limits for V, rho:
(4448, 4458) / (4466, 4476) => 0.5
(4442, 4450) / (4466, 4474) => 0.6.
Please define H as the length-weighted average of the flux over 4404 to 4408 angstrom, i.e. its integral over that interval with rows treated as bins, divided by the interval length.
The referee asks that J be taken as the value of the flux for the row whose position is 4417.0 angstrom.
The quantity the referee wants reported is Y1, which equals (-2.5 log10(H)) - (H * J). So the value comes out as -76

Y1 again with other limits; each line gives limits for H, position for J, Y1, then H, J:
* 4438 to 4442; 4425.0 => -84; 8.8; 9.26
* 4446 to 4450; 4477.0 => -97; 9.9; 9.59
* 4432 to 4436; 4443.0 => -84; 9.0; 9.08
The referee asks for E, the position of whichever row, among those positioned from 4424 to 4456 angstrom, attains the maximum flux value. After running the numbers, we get 4449.0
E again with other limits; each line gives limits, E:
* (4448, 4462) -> 4449.0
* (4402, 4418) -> 4417.0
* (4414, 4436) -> 4425.0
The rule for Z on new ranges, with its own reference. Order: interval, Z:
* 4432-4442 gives 4437.5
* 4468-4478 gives 4470.4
